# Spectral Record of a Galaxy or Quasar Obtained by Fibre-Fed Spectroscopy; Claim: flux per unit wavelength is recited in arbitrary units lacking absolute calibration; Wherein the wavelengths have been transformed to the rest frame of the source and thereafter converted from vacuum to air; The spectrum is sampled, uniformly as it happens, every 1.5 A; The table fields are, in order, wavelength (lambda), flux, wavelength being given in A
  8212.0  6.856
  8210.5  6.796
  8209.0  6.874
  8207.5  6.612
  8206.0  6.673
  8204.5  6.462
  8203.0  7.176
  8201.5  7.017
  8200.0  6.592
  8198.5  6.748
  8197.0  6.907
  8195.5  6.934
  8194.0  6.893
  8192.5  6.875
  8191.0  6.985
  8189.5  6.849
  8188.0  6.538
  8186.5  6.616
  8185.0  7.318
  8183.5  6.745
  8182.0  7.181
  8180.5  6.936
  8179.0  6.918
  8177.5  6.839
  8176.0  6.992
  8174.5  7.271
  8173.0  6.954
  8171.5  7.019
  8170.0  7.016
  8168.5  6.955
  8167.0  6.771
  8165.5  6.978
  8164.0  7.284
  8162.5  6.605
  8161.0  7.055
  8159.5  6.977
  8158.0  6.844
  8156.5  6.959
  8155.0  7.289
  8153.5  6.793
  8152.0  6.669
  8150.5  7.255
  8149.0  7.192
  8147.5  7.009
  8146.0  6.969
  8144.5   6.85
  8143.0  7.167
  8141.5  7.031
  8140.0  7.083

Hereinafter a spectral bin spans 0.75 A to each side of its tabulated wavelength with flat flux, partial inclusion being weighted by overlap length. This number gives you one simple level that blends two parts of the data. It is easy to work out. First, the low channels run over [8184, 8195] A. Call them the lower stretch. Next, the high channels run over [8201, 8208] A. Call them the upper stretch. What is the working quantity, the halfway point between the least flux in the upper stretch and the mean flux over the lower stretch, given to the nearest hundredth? 6.66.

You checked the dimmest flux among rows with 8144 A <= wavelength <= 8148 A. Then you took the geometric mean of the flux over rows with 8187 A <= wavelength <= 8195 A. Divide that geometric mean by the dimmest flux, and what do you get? 0.997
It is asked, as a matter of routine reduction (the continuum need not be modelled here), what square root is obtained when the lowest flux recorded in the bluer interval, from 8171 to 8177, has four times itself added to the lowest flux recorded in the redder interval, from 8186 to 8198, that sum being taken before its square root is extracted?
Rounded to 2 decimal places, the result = 5.86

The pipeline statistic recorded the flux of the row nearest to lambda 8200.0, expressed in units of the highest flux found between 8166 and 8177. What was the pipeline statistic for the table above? 0.91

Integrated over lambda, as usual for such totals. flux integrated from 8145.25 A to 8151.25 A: 42.6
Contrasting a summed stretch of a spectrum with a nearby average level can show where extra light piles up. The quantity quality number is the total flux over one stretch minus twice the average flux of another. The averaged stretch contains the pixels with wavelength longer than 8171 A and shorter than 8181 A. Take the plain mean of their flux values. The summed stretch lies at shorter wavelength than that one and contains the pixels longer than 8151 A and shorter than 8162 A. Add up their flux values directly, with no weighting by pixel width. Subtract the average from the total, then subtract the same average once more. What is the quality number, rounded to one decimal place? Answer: 34.6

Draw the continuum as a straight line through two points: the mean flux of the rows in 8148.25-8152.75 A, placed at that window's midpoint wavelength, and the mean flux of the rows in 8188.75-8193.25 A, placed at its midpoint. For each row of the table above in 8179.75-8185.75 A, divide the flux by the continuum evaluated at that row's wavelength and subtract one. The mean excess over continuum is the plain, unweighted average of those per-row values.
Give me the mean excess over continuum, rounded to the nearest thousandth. 0.017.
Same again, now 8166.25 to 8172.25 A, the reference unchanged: -0.005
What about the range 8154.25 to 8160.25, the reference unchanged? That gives 0.000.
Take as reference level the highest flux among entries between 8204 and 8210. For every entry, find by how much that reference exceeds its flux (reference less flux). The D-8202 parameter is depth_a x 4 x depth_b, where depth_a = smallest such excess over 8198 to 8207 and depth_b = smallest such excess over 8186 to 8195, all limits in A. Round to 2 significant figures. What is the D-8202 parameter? 0.13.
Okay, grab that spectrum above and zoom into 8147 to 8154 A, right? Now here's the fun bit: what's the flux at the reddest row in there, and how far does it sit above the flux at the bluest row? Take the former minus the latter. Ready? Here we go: -0.22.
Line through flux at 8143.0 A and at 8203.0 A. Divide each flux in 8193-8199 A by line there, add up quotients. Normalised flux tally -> 3.83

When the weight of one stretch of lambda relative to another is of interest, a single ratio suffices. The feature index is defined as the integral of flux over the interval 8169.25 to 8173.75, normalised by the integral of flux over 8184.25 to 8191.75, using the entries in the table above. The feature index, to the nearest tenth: 0.6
